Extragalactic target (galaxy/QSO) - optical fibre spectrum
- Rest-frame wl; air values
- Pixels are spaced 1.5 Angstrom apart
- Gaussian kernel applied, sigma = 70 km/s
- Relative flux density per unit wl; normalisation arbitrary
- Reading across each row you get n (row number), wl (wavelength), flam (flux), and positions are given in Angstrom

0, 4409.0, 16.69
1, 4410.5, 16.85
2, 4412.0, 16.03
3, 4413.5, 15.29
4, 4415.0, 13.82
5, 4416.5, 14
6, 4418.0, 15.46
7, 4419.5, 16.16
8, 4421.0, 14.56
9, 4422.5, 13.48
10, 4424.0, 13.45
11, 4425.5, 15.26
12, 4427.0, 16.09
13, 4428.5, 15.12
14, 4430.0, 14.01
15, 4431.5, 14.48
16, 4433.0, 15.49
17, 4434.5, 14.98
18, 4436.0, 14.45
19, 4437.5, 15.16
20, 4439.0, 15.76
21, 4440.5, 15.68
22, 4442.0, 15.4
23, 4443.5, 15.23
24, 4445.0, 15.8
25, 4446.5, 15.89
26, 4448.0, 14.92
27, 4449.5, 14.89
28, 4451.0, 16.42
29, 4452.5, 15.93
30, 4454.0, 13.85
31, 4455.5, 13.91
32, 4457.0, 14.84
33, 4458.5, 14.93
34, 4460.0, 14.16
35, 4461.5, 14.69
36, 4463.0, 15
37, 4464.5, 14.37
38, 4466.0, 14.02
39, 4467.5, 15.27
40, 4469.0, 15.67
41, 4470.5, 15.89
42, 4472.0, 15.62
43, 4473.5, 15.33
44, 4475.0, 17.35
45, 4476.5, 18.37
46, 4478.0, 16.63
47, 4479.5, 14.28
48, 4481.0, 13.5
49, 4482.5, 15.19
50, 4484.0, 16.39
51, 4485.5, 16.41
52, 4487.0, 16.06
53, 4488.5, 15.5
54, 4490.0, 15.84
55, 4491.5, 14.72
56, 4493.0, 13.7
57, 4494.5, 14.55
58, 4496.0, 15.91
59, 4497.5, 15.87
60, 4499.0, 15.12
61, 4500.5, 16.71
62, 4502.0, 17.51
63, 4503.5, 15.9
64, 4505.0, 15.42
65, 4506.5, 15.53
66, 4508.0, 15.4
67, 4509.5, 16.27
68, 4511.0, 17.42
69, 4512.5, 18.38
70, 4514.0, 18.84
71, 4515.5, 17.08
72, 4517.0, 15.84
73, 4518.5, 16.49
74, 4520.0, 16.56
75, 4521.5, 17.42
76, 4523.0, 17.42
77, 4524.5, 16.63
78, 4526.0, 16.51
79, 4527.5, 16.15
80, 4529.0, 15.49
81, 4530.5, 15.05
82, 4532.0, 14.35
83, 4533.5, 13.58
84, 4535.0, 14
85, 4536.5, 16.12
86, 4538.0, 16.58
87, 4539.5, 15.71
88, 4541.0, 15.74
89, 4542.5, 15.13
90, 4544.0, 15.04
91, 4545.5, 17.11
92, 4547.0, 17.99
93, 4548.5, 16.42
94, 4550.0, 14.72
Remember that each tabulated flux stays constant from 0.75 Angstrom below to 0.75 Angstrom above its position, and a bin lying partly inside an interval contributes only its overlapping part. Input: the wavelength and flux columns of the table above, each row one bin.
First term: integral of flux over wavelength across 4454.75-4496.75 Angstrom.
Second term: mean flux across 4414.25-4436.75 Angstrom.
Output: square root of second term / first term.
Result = 0.15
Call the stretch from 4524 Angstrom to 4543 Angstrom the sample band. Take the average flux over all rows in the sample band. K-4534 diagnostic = 15.5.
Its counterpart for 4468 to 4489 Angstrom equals 15.9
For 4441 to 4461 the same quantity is 15.1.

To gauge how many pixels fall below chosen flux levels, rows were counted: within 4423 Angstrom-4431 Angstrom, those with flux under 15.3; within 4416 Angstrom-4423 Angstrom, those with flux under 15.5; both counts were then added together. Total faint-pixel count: 8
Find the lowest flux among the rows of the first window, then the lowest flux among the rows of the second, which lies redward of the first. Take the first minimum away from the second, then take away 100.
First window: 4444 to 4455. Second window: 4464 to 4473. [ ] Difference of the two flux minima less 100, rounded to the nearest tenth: -99.8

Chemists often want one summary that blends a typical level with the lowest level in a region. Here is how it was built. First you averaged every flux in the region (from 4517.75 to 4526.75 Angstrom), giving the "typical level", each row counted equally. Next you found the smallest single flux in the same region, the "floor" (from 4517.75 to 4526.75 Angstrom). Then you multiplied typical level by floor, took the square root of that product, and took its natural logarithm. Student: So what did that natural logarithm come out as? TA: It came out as 2.81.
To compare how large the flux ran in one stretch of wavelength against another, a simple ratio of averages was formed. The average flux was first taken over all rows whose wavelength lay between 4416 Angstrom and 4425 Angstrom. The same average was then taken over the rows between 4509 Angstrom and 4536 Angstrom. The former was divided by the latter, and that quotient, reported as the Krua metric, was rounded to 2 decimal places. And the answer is 0.89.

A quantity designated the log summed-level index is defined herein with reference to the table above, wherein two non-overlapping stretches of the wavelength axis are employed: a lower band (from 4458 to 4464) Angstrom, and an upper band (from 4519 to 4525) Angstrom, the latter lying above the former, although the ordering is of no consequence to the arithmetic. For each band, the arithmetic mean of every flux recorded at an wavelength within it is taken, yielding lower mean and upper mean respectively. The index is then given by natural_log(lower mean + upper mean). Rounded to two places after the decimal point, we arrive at 3.46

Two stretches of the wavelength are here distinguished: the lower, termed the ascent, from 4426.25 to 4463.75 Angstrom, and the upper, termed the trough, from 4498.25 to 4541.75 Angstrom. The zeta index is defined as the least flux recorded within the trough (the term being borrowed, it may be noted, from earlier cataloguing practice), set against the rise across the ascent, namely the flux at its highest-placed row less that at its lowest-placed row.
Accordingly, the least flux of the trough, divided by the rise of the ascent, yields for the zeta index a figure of -12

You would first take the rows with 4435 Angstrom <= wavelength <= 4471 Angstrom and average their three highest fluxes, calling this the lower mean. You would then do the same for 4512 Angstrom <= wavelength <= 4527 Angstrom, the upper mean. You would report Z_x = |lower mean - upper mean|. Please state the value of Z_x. 2.1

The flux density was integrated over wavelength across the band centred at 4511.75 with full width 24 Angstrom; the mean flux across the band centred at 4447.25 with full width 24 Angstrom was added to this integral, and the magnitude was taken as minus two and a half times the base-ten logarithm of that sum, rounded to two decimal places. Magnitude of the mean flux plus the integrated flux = -6.55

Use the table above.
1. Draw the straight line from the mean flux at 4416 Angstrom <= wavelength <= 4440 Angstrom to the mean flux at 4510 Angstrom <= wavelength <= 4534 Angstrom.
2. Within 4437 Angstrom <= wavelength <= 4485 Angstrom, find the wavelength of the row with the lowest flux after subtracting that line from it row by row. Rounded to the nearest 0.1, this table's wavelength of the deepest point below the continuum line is 4481.0 Angstrom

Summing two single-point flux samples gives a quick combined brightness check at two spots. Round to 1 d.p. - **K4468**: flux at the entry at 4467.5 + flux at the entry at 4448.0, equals 30.2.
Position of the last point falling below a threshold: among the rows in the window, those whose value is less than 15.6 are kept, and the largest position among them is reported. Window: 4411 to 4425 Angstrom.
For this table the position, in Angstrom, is 4424.0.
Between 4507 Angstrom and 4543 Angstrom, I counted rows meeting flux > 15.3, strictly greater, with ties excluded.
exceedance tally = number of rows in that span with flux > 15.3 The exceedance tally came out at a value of 19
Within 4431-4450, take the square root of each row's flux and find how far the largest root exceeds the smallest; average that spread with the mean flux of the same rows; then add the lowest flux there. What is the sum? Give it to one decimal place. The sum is 22.2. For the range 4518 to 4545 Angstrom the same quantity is 21.7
